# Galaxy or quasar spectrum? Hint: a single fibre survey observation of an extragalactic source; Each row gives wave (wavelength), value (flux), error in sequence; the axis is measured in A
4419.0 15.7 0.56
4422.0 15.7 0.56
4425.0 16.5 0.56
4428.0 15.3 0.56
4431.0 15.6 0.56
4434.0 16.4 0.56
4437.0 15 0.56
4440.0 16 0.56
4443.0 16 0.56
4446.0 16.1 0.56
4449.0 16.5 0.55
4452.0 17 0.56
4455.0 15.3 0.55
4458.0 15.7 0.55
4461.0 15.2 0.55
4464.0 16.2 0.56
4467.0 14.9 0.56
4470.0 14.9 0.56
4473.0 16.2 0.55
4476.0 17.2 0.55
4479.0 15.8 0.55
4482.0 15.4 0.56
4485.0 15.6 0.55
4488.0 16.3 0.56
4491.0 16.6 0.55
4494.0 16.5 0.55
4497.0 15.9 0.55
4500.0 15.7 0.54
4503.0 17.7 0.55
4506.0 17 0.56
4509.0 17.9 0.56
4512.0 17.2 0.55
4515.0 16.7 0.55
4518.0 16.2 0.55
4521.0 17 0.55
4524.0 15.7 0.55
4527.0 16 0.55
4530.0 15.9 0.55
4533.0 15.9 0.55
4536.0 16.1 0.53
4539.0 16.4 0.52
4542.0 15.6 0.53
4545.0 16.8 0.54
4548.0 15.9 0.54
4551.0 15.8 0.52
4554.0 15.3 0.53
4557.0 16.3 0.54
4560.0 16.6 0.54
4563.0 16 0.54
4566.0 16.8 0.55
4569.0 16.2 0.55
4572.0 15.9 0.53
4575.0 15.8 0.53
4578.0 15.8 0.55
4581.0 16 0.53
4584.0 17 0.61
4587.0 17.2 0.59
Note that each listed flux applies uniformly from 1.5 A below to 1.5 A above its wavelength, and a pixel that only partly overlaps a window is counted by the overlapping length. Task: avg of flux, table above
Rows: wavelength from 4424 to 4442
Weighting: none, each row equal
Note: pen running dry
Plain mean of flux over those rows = 15.8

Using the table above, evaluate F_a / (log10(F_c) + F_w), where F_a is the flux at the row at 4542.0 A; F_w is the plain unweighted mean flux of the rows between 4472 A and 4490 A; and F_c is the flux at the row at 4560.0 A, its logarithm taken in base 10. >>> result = 0.90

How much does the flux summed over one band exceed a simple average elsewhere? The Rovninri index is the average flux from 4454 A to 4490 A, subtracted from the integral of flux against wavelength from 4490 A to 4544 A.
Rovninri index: 872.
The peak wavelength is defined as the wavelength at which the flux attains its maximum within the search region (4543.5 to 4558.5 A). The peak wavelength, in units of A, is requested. 4545.0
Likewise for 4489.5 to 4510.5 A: 4509.0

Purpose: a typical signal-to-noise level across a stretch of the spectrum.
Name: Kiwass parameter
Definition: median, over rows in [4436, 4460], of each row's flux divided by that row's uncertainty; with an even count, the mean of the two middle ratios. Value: 28.6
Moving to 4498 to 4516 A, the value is 30.8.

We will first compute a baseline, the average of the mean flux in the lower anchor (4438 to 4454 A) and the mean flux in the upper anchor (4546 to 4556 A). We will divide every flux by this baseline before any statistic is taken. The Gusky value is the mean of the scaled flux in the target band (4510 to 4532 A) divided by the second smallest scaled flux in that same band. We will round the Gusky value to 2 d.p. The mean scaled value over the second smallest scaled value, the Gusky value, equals 1.03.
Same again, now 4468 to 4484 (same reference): 1.03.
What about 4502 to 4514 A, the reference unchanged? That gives 1.01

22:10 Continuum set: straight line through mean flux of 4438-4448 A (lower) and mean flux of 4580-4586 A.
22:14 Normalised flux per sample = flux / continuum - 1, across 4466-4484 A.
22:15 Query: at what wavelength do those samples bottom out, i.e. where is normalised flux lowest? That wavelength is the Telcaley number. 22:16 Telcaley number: 4470.0 A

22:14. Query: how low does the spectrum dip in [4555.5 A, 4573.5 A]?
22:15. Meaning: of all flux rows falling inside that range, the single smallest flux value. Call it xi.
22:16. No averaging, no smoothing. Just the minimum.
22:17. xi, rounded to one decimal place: 15.9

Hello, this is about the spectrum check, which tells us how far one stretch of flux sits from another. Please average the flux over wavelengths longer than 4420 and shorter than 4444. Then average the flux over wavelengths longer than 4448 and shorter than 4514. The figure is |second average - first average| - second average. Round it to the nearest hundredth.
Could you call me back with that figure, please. -15.81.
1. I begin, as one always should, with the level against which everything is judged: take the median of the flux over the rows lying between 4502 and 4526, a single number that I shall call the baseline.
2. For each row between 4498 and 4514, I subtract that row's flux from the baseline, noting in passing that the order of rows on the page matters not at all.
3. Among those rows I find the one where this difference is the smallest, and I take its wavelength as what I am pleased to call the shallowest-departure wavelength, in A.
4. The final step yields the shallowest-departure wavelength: 4509.0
